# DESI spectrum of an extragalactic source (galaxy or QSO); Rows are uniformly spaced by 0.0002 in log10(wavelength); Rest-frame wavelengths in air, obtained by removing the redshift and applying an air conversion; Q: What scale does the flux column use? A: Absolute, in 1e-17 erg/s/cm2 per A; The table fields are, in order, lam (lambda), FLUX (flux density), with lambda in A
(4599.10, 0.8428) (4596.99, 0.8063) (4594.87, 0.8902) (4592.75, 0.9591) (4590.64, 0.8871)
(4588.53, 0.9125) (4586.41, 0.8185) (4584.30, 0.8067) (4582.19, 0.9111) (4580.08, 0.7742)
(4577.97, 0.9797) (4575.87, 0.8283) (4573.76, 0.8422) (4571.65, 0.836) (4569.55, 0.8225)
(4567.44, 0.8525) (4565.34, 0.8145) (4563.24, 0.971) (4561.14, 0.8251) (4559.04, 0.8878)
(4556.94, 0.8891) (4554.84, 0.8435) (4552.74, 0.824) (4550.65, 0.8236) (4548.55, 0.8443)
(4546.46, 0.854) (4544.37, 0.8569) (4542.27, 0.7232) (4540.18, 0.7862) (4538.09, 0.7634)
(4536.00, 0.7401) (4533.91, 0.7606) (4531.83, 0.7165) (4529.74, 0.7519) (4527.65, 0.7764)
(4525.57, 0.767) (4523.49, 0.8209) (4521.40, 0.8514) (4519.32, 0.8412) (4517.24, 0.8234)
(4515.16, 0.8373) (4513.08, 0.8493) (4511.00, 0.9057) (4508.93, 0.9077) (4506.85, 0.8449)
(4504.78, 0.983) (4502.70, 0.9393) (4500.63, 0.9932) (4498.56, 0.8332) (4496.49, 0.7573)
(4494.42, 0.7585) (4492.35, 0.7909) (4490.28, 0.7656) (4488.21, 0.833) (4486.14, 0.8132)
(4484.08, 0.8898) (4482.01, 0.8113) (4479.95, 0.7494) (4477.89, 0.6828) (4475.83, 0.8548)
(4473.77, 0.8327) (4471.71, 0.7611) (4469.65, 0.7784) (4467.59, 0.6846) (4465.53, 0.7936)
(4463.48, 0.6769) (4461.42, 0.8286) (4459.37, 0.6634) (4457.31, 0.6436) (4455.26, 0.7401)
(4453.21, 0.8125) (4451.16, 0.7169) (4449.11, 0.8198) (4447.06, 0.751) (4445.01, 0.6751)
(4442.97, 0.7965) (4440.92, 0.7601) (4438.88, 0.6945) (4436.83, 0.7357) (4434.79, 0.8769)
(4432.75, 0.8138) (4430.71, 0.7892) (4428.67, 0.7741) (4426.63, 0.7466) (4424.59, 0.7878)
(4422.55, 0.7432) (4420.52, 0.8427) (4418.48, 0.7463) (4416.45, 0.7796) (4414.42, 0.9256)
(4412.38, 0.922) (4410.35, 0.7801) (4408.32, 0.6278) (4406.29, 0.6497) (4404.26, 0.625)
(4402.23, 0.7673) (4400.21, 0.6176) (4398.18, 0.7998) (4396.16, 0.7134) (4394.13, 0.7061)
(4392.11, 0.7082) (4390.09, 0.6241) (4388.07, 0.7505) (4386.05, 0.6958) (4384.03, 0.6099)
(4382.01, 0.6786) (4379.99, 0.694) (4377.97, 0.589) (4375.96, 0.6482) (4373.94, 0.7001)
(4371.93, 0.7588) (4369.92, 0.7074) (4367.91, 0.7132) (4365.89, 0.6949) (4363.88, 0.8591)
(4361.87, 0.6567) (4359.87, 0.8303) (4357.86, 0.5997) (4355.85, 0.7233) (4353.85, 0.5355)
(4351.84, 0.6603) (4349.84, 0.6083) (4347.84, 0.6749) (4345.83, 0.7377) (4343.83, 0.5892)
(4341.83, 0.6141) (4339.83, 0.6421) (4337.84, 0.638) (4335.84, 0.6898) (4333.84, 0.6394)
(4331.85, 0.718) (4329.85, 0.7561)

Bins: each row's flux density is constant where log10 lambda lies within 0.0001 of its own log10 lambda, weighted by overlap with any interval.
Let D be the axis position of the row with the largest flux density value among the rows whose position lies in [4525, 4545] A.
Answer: 4544.37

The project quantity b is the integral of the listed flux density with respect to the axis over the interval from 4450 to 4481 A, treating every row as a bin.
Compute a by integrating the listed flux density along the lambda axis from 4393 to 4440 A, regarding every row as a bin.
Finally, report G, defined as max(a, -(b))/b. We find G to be 1.5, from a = 36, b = 23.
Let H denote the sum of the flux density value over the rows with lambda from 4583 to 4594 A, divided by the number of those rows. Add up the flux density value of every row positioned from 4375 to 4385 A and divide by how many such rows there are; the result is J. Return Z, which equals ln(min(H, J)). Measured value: -0.44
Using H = 0.88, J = 0.64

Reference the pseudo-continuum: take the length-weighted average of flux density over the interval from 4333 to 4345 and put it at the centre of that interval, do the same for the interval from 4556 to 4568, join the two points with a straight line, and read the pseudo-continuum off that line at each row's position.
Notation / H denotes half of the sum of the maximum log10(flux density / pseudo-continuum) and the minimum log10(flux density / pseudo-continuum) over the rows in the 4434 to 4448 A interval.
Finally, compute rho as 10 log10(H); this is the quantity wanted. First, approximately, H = 0.0144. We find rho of -18.4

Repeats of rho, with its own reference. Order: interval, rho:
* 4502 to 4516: -13.5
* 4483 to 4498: -19.1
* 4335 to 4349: -19.7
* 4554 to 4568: -22.1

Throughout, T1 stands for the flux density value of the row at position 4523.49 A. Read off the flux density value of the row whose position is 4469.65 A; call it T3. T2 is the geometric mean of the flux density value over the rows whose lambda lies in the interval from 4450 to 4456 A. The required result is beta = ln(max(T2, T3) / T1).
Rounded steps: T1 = 0.8209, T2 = 0.76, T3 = 0.7784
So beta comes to -0.05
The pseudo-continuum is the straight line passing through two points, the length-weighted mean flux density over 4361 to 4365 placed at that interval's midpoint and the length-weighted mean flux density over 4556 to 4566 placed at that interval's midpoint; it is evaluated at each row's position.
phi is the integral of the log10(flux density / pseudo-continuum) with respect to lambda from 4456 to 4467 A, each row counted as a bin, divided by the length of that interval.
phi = -0.06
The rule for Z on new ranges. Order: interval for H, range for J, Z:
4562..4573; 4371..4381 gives -0.39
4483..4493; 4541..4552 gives -0.20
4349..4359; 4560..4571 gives -0.47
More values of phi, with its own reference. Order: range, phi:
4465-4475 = -0.03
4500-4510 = 0.04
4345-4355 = -0.07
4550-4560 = -0.01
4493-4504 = 0.01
